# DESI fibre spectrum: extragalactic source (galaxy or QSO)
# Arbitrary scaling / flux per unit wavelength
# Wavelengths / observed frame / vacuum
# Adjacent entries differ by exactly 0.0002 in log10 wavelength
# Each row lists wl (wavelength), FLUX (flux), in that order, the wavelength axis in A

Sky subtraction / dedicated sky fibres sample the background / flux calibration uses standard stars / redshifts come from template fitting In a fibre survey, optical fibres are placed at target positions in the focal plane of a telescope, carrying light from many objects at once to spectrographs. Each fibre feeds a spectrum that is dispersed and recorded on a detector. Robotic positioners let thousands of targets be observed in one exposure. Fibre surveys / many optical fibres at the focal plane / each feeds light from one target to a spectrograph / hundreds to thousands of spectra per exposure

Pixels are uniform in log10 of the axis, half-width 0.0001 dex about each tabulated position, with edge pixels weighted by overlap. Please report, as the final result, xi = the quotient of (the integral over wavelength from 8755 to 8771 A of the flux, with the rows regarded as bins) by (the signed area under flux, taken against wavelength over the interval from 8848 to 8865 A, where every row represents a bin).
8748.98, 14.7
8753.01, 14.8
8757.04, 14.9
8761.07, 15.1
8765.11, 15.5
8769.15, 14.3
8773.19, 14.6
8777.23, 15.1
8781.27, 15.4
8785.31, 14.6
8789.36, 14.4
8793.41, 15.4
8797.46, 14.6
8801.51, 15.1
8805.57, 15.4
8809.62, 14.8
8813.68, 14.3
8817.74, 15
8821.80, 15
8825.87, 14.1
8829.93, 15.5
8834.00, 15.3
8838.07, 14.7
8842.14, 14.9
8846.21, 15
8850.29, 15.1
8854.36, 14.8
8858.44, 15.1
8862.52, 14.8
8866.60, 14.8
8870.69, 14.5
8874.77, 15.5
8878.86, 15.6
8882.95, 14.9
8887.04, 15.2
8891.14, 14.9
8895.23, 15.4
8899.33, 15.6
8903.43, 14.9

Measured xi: 0.94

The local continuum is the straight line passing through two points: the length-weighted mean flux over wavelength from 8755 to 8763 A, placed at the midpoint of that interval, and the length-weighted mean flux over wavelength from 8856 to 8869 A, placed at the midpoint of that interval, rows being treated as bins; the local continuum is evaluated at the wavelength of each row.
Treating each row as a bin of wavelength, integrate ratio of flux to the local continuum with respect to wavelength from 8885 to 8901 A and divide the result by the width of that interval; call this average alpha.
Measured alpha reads 1.03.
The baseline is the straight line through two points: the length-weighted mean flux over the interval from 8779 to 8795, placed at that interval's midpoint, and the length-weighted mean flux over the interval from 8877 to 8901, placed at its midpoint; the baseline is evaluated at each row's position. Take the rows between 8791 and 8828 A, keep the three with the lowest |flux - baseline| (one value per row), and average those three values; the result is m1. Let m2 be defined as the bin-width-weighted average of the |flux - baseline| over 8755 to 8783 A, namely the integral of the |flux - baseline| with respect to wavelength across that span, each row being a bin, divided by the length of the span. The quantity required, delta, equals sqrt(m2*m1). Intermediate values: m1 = 0.07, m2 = 0.35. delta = 0.15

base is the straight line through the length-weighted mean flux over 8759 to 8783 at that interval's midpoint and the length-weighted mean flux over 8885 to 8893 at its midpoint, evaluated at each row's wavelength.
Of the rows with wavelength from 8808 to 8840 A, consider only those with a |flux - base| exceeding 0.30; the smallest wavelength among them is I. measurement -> 8813.68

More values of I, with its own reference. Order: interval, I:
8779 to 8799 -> 8781.27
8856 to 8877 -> 8870.69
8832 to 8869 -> 8838.07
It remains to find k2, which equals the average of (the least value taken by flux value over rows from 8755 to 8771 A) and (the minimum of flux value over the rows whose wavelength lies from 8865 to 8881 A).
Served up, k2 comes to 14.4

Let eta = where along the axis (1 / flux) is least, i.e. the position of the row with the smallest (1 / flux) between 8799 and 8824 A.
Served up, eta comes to 8805.57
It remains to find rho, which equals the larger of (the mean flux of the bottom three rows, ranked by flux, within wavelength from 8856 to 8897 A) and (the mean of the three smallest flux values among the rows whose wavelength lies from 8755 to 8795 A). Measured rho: 14.7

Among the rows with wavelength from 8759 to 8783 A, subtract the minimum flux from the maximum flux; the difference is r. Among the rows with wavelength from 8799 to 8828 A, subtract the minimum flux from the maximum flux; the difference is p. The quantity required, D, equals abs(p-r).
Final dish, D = 0.10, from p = 1.30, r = 1.2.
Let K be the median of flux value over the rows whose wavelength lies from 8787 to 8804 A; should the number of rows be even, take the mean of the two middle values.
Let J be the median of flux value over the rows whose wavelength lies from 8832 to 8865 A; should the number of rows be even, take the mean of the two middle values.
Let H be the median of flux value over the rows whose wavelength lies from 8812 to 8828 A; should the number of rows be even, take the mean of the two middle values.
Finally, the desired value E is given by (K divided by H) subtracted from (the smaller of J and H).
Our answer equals 13.6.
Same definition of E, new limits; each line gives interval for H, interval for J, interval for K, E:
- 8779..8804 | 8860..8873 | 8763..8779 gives 13.8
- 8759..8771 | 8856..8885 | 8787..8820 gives 13.9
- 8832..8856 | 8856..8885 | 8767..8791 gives 13.9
